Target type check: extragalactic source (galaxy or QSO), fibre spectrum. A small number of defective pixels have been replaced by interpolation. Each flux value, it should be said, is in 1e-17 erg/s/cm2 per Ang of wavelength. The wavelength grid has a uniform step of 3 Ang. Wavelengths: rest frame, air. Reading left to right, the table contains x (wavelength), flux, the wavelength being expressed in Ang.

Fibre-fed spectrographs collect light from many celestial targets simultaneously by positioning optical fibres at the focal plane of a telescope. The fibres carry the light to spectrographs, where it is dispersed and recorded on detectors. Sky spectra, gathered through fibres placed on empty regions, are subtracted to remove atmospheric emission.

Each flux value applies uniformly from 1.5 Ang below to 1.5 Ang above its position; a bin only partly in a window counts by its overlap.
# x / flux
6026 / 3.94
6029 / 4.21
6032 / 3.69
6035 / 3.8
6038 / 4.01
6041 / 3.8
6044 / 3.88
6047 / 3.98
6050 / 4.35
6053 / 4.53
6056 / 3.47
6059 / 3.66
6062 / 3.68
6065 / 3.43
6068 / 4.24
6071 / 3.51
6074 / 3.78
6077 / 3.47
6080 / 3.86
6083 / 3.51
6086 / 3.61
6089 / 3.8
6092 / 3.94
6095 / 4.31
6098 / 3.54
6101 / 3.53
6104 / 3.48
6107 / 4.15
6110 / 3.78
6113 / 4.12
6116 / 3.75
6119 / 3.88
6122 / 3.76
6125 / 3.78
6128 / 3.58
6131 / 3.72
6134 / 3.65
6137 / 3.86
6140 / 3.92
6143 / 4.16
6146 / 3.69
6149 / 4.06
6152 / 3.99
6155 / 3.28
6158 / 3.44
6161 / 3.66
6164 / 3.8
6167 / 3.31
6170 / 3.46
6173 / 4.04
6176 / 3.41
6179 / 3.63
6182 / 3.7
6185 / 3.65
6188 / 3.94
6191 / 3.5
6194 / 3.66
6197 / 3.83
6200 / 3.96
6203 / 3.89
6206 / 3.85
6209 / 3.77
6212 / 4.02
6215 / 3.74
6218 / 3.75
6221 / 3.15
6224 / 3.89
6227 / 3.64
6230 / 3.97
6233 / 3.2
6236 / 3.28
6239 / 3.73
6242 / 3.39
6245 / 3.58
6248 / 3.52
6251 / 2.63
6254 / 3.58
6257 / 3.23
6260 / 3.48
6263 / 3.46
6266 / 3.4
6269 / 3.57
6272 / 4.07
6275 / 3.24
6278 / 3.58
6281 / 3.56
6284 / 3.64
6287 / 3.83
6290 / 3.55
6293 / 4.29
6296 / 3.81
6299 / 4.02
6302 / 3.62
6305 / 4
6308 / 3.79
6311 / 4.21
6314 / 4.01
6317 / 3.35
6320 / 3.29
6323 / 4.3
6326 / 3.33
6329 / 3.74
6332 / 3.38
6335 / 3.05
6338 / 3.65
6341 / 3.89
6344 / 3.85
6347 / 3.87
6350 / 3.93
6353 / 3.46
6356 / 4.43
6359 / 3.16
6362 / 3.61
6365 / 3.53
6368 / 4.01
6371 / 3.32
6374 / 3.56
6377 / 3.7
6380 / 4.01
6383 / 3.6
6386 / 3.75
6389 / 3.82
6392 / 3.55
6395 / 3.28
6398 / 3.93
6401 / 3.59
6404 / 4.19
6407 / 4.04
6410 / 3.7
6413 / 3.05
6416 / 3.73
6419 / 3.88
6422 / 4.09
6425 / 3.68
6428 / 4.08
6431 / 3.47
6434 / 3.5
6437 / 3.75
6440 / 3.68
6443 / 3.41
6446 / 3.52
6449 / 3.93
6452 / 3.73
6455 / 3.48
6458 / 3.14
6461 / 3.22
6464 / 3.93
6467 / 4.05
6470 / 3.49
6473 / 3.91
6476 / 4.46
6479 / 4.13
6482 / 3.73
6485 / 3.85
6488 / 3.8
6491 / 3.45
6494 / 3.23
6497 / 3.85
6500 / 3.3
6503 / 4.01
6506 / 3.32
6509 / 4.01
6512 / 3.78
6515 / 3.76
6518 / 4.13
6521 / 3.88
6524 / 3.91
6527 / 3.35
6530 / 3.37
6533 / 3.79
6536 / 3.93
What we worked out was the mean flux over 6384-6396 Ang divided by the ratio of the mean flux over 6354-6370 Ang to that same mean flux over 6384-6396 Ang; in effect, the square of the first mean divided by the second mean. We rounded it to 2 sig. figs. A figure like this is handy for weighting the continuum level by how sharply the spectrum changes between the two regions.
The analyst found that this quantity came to 3.5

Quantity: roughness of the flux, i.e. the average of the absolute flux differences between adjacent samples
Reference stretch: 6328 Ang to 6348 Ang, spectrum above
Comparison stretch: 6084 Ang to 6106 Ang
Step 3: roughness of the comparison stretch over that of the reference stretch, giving 0.96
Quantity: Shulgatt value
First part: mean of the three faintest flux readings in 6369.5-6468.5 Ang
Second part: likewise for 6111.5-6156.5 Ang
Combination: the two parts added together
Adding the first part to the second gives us 6.64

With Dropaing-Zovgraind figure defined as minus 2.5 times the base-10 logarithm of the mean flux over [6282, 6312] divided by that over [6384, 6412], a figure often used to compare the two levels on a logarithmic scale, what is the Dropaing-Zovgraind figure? -0.03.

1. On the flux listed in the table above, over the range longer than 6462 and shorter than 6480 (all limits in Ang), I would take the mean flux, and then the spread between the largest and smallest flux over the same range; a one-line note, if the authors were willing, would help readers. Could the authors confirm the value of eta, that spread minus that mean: -3.0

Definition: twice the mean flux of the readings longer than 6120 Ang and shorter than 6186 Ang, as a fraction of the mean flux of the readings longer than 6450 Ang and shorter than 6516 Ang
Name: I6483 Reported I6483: 1.998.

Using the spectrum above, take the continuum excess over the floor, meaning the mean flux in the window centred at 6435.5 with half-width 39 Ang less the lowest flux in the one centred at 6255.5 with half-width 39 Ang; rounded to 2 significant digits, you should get 1.1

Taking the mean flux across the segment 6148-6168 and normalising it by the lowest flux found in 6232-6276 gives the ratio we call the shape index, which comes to 1.39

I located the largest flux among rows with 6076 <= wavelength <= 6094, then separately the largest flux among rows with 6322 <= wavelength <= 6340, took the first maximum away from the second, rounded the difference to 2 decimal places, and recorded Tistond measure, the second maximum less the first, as 0.36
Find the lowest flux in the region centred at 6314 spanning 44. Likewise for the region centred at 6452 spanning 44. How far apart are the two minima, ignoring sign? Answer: 0.1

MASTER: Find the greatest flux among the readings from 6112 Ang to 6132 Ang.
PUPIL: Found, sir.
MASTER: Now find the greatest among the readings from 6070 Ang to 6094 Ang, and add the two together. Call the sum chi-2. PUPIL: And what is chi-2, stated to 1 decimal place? 8.1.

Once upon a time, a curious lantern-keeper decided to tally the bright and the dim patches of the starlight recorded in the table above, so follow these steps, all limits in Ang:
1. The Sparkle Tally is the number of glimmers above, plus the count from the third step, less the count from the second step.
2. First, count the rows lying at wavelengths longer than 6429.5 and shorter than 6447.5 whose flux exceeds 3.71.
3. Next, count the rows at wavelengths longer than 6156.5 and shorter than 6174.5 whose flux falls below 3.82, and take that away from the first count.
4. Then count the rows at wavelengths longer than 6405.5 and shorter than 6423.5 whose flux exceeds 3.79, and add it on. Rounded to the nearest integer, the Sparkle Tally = -1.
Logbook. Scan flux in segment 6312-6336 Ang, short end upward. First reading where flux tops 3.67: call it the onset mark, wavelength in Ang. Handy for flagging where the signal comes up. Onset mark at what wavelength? 6314 Ang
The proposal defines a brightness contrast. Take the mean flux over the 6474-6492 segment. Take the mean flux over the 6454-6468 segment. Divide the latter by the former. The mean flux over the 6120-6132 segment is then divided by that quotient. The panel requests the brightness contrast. 4.1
